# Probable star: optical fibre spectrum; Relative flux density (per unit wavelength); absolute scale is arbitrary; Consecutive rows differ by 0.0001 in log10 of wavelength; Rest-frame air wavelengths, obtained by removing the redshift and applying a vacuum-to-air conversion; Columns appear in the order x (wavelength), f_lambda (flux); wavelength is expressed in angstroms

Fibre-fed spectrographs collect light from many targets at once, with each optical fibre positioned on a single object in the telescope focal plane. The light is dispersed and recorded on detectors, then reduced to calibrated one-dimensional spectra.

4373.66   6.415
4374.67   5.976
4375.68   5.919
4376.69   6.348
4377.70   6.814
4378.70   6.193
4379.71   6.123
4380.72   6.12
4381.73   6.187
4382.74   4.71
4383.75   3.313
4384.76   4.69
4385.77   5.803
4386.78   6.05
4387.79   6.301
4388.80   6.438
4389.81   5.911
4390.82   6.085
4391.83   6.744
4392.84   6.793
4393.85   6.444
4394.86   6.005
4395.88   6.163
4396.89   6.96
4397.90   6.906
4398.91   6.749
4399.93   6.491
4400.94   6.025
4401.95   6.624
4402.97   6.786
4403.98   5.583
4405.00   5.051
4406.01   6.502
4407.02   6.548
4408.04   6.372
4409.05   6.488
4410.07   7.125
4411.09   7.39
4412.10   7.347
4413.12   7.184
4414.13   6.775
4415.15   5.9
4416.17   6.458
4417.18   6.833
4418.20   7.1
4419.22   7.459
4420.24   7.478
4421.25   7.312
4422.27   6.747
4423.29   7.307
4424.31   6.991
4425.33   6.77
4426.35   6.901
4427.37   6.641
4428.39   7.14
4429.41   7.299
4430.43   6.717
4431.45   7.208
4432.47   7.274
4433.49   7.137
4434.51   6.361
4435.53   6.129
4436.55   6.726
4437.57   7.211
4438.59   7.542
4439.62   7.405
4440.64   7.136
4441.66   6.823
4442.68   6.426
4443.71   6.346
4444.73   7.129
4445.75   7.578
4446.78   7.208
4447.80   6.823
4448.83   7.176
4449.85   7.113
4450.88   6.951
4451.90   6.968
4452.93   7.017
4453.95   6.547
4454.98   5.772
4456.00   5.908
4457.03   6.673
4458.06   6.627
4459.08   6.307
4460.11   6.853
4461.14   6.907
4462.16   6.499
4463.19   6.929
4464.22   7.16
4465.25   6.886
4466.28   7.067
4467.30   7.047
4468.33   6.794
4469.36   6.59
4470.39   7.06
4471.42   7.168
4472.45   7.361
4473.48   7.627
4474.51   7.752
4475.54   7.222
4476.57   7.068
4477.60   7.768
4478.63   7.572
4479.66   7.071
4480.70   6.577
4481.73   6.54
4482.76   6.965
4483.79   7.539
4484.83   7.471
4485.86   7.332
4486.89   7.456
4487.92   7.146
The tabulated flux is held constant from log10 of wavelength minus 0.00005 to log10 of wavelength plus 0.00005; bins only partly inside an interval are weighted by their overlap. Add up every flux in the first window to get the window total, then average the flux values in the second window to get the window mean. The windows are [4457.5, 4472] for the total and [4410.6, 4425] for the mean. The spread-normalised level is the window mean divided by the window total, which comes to 0.073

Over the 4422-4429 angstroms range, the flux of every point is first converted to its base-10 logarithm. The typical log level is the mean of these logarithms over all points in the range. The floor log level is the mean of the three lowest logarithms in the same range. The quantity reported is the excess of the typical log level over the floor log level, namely 0.013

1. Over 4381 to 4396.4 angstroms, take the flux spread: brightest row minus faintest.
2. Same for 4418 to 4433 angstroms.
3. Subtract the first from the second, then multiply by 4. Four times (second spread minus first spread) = -11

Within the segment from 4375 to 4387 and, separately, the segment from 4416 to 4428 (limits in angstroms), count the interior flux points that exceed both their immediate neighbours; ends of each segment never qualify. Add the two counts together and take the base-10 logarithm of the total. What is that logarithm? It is 0.70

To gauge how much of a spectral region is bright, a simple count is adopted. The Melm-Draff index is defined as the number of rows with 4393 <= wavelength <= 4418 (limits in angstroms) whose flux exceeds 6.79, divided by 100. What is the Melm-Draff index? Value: 0.070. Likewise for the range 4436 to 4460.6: 0.150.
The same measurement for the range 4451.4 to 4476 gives 0.160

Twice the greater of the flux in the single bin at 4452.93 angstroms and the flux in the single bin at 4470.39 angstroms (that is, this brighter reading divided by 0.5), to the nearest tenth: 14.1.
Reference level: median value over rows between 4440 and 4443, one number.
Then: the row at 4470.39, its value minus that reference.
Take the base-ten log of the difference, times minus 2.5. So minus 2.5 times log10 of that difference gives 1.6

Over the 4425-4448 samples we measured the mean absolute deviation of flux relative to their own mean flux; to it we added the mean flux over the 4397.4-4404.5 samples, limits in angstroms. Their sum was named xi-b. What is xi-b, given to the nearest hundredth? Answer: 6.78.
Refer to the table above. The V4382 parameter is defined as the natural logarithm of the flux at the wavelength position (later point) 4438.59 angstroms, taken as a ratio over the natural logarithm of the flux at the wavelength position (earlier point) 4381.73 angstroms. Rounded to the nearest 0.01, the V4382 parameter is 1.11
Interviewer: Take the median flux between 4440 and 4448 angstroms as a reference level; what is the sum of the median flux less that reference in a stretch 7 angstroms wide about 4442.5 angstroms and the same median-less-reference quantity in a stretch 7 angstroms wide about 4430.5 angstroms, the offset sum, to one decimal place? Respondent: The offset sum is 0.3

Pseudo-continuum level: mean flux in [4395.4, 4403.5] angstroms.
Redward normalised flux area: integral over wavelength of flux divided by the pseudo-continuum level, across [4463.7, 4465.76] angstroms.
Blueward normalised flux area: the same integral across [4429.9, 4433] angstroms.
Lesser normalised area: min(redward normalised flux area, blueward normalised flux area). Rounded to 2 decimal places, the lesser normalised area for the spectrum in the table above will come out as 2.19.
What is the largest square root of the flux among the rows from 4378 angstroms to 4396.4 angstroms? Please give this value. 2.61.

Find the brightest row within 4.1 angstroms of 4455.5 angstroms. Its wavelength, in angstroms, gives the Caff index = 4452.93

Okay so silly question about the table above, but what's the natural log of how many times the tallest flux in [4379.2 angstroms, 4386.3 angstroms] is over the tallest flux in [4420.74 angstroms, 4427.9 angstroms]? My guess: -0.17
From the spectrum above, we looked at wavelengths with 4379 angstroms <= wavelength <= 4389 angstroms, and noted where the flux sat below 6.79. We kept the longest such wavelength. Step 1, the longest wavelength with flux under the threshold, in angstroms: 4388.80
